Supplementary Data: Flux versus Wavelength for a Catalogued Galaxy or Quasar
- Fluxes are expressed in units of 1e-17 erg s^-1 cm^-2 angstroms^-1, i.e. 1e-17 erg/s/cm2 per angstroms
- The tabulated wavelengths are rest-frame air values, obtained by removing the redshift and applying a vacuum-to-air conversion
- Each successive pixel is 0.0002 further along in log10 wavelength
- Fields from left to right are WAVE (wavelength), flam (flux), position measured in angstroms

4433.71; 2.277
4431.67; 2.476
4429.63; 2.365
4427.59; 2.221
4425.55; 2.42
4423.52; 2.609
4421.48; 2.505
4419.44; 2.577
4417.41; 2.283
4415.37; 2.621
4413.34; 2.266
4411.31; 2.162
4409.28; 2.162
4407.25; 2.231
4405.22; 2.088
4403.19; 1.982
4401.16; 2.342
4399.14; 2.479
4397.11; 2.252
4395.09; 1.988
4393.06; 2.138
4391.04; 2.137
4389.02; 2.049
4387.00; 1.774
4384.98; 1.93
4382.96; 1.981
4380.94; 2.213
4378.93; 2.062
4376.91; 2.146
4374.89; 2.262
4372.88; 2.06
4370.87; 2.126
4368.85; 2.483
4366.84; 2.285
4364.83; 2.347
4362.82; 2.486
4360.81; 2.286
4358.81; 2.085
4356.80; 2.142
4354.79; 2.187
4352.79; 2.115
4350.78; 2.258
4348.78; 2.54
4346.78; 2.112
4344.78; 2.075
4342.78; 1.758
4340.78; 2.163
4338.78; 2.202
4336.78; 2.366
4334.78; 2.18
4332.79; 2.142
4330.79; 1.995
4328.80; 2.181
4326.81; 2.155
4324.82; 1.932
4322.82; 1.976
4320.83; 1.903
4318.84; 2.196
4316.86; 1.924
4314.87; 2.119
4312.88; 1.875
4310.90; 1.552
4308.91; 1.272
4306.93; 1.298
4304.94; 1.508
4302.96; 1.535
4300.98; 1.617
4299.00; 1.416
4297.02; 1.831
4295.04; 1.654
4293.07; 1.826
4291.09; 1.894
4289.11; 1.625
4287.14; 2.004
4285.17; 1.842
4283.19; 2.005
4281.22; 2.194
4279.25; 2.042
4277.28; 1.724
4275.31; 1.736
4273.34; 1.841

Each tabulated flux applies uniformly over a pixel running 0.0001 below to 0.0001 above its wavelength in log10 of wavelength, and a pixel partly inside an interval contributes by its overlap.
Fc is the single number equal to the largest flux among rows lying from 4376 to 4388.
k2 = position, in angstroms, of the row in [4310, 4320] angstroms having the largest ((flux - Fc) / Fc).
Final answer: 4318.84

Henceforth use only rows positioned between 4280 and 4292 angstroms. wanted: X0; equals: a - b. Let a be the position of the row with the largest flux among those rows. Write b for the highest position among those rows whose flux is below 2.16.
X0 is -9.9 angstroms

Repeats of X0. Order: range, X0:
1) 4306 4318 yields -2.0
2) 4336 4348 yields -10.0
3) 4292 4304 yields -5.9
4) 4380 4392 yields -10.1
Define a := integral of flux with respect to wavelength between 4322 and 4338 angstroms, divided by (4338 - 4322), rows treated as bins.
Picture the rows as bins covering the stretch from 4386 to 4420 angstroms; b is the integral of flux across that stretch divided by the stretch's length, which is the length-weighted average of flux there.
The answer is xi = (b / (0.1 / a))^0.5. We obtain 6.8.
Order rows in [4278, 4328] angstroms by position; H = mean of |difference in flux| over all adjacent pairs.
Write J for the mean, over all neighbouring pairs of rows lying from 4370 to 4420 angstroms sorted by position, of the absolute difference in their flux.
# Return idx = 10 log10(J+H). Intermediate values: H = 0.193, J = 0.165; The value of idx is -4.45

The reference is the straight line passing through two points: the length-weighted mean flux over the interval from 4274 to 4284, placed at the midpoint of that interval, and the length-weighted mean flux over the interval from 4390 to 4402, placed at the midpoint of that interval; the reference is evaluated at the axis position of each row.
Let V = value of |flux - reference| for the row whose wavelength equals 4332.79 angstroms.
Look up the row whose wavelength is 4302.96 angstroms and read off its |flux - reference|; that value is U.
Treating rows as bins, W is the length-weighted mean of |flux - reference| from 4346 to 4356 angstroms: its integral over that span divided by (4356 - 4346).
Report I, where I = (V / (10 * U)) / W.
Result 0.1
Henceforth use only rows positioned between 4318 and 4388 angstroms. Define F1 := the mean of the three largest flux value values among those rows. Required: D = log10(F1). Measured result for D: 0.40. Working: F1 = 2.50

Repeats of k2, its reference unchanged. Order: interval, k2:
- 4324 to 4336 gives 4328.80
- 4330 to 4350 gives 4348.78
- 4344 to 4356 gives 4348.78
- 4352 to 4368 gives 4362.82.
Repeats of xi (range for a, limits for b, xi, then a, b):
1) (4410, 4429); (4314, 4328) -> 7.0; 2.40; 2.03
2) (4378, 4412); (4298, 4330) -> 6.1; 2.12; 1.78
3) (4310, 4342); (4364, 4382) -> 6.7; 2.05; 2.22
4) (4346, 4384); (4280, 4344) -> 6.5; 2.22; 1.88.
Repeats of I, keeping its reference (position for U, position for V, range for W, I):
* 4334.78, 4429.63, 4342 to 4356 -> 0.4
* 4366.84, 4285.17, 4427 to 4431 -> 1.0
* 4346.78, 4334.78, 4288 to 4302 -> 3.6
